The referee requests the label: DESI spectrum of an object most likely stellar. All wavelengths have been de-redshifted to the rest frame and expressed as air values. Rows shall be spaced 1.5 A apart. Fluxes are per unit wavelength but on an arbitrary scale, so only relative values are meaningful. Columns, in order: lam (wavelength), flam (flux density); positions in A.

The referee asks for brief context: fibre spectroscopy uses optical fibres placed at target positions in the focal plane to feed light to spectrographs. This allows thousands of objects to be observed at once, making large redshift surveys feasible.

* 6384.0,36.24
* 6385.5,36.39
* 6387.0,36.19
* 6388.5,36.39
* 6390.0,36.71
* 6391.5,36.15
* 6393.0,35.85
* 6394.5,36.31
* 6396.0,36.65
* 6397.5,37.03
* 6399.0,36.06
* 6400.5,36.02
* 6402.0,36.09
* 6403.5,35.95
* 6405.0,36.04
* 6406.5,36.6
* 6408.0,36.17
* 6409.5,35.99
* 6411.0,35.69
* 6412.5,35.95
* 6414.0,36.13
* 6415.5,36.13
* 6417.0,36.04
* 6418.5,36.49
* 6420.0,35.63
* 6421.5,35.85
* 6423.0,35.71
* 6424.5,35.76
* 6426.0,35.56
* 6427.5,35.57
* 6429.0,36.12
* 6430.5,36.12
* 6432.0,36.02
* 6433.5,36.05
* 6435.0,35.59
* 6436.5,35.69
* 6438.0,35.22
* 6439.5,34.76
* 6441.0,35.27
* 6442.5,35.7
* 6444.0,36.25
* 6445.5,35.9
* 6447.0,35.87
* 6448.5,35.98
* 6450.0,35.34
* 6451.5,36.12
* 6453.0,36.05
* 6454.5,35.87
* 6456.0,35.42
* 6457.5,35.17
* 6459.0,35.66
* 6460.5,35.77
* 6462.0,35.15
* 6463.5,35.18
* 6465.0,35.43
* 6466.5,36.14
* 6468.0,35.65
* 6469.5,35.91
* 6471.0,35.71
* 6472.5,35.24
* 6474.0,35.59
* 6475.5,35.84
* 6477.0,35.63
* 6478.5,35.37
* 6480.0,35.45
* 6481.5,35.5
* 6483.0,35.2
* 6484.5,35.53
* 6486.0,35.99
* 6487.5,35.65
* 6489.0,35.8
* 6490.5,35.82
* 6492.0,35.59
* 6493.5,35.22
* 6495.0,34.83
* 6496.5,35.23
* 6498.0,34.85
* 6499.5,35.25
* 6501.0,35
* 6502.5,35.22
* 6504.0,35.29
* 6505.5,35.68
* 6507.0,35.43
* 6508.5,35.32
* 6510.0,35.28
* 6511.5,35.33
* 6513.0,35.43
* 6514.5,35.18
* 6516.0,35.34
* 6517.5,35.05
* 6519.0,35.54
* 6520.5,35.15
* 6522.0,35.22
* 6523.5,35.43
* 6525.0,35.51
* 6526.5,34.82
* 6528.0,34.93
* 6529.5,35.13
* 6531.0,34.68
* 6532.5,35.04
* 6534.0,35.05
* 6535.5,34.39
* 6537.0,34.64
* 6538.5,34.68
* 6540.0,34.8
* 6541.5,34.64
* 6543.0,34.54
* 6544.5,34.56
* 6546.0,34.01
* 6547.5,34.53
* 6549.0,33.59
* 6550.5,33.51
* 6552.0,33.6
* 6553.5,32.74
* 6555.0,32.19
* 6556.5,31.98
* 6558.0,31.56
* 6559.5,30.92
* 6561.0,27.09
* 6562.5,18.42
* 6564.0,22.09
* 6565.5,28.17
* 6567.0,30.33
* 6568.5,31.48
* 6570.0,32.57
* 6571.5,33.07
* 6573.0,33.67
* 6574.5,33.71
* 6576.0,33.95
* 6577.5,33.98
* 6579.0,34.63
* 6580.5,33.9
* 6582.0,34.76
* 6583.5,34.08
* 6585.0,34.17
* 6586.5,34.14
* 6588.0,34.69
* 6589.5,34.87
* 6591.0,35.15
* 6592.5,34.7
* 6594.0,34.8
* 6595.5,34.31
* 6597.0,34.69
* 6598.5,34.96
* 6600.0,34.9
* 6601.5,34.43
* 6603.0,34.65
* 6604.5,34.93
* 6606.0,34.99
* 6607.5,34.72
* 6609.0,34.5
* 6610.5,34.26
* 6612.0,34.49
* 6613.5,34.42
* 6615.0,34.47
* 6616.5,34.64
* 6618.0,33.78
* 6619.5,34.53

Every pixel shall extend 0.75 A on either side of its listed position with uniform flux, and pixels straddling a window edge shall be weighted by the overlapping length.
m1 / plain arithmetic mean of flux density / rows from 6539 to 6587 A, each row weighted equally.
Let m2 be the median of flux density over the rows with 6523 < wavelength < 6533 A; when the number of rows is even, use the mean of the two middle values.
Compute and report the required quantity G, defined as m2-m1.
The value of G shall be 3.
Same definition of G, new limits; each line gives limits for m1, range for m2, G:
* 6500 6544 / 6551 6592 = -1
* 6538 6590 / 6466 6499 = 3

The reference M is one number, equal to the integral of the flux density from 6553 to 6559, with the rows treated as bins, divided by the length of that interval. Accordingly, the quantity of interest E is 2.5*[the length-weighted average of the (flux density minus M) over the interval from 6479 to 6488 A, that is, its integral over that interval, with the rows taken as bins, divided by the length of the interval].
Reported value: 8.8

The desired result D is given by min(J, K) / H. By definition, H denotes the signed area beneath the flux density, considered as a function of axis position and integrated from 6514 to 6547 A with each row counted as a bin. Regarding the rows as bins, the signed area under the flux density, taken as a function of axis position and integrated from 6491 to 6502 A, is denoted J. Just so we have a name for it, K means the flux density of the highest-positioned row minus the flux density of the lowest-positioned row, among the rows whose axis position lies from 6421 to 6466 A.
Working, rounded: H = 1152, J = 387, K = -0.4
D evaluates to -0.0004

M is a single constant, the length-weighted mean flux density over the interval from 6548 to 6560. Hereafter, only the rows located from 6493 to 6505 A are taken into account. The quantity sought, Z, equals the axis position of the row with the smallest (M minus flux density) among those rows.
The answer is 6504.0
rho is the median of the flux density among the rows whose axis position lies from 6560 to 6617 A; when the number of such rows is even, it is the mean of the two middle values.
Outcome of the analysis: 34.4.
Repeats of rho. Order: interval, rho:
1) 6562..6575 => 31.5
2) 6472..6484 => 35.5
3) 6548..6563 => 32.1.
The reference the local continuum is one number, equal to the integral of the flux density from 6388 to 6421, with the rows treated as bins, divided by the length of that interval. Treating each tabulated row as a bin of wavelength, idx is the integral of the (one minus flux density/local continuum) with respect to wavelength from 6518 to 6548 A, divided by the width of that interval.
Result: 0.036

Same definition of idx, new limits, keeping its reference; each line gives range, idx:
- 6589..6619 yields 0.043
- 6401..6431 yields 0.006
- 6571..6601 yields 0.050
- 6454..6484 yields 0.018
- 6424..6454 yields 0.012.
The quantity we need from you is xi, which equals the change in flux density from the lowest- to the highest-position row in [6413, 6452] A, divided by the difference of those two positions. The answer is 0.000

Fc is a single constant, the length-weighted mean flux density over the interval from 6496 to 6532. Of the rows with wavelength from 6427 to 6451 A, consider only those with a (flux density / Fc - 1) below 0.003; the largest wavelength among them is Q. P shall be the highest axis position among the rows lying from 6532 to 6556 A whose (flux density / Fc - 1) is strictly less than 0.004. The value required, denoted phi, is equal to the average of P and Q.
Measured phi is 6498.0 A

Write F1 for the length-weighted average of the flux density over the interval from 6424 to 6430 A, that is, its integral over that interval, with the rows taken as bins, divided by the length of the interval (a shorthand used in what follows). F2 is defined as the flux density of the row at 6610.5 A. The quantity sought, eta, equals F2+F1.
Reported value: 70.0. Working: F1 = 35.8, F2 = 34.26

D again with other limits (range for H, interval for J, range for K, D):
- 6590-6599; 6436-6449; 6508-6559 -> -0.0120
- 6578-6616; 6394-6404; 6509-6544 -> -0.0006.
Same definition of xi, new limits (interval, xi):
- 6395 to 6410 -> -0.049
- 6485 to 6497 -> -0.072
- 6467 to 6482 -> -0.011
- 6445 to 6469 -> -0.011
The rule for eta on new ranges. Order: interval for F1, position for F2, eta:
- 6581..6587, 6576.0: 68.2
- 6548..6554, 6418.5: 69.9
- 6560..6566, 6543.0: 58.6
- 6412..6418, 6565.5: 64.3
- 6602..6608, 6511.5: 70.1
